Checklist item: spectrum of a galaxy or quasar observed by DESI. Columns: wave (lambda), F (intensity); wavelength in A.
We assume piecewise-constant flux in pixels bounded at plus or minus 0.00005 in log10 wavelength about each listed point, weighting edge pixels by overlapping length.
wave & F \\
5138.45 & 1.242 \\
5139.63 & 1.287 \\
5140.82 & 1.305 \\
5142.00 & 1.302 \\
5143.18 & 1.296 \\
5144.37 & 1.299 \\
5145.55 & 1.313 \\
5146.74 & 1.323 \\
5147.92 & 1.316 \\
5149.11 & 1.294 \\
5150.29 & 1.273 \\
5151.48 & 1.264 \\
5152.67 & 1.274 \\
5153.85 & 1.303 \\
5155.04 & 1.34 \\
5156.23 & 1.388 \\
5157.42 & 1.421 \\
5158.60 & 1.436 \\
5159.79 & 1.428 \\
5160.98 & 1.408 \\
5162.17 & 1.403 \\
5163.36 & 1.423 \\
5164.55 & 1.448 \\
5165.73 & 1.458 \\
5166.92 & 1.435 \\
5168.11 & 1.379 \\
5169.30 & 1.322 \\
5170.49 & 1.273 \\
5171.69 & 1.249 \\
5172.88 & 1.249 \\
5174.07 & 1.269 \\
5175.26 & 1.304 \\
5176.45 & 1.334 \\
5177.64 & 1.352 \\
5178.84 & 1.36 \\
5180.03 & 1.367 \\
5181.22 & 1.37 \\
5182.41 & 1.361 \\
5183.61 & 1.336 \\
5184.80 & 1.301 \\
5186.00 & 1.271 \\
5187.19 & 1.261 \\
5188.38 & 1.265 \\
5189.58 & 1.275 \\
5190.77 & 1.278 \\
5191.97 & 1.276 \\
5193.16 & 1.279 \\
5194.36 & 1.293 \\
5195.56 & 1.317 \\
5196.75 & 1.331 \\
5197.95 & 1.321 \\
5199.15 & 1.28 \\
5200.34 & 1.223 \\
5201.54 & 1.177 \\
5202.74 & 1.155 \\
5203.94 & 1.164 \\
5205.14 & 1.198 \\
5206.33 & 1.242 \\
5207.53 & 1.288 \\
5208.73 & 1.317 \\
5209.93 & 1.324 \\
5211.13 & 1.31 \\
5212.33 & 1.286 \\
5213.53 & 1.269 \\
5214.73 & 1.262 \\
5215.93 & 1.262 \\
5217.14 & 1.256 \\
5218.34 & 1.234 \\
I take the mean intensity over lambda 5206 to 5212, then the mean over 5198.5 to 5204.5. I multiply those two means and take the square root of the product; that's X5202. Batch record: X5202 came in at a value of 1.25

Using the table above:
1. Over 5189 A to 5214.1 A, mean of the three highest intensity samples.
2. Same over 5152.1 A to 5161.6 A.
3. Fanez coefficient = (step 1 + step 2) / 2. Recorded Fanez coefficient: 1.377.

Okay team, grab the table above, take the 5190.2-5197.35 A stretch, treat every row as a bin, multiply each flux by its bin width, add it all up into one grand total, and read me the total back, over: 9.3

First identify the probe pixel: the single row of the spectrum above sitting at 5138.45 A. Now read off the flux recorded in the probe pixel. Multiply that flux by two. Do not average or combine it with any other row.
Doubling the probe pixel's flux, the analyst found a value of 2.48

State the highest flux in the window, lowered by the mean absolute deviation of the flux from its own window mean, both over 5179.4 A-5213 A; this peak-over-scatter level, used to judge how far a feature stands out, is 1.33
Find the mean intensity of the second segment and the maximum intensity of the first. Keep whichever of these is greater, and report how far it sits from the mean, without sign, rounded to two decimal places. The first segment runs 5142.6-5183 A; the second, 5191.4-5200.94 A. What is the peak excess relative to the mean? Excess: 0.17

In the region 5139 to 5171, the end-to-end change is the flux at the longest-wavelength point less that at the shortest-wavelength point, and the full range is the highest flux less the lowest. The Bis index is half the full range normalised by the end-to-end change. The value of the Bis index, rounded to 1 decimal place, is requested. -6.9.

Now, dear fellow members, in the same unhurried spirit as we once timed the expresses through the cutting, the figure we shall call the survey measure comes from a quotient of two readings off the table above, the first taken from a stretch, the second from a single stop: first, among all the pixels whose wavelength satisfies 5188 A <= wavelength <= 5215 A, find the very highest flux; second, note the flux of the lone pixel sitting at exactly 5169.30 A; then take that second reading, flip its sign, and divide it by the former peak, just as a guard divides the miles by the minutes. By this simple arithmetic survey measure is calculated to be -0.99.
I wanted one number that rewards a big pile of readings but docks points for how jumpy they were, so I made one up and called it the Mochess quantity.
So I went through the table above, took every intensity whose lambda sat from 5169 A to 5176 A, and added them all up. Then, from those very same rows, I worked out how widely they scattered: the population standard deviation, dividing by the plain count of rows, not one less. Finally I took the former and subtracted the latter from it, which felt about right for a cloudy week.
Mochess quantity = 7.6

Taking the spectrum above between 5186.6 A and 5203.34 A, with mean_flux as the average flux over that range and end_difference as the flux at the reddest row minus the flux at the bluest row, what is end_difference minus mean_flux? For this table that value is -1.37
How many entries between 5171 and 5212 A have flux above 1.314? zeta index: 12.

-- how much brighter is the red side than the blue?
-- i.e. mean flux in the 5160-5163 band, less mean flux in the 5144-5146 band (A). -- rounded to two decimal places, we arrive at 0.10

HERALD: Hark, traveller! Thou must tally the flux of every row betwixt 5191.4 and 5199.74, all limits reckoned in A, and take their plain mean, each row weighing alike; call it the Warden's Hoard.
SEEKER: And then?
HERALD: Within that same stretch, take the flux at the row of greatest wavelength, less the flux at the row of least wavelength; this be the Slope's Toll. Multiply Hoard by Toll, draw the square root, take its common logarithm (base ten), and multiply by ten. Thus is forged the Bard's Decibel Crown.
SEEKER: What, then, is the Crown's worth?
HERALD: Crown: -11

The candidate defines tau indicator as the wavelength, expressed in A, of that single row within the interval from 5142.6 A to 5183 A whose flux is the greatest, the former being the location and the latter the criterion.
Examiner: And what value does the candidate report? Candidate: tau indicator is 5165.73 A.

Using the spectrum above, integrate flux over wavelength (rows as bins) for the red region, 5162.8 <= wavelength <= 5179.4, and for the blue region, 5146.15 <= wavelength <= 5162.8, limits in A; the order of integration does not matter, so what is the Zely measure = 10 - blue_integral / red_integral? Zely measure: 9.00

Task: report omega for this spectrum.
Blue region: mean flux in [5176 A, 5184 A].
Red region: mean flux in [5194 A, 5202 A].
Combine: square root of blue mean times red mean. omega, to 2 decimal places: 1.32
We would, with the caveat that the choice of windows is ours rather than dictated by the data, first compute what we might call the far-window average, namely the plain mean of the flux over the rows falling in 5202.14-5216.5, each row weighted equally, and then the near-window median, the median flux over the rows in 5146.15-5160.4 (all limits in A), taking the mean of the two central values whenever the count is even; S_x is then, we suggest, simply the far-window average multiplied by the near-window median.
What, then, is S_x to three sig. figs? 1.66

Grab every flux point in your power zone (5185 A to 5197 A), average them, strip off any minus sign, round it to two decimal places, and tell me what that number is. 1.28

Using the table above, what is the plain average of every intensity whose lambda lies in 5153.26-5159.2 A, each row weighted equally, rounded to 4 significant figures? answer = 1.378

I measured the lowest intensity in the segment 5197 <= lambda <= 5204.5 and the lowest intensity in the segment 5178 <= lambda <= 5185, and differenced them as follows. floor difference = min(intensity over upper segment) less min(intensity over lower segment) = -0.15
